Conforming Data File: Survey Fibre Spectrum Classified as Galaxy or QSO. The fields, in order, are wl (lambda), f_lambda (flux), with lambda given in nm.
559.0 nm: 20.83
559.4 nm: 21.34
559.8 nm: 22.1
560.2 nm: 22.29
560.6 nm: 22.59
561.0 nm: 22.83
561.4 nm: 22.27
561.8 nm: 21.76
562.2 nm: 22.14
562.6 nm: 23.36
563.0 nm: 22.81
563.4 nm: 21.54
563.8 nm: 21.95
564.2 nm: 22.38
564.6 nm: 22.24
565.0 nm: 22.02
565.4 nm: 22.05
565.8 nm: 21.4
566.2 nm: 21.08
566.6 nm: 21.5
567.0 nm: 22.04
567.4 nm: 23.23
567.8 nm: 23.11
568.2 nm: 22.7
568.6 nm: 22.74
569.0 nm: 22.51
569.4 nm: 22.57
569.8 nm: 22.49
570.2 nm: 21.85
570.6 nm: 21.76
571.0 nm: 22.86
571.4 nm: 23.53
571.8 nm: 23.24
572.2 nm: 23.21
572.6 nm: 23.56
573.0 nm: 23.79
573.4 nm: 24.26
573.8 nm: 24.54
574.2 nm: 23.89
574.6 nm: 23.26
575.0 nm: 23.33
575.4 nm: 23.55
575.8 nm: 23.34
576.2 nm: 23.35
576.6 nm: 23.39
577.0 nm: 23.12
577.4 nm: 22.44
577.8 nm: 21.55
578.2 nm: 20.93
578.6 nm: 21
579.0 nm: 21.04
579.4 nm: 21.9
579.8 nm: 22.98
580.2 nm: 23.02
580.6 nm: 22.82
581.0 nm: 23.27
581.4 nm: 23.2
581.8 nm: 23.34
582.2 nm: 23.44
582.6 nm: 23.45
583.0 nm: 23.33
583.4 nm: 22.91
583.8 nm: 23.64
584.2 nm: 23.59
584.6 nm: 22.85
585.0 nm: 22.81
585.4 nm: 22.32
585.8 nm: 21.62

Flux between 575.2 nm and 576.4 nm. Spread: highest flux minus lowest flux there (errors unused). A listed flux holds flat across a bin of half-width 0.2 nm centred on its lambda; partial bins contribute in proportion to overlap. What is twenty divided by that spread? 95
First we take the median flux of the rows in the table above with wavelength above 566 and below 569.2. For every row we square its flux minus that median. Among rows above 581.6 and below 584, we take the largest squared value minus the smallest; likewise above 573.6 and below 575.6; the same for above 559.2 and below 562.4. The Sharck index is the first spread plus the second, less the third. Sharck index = 2.7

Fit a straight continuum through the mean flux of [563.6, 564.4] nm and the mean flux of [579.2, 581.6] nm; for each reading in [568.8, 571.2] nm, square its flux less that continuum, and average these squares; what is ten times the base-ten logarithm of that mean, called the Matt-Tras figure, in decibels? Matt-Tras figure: -7.7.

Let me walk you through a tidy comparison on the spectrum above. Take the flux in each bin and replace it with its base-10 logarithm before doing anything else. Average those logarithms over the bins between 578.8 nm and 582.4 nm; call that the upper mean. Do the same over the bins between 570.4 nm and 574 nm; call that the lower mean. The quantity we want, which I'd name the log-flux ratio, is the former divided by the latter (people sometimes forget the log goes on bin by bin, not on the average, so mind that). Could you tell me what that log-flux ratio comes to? 0.99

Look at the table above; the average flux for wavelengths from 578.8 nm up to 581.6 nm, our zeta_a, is 22.6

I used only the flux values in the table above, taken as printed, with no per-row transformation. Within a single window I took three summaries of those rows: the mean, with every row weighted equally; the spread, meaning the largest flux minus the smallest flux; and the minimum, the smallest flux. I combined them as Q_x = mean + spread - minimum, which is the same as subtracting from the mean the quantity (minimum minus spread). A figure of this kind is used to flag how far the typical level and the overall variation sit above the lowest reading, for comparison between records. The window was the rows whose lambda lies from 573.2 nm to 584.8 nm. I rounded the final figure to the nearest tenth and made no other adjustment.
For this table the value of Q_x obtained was 5.7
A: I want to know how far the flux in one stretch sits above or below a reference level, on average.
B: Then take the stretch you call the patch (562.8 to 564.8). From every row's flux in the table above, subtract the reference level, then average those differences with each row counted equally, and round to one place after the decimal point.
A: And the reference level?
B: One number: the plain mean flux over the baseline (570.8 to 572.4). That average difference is -1.0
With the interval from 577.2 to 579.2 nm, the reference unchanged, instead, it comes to -1.8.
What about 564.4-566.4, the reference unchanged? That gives -1.5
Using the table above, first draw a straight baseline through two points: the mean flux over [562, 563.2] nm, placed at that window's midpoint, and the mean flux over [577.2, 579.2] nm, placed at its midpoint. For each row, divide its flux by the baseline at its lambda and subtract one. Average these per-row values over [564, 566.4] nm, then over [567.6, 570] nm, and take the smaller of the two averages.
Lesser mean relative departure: -0.030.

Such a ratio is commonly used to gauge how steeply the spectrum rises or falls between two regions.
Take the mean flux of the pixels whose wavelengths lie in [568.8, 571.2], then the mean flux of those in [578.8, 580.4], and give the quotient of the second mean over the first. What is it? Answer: 1.00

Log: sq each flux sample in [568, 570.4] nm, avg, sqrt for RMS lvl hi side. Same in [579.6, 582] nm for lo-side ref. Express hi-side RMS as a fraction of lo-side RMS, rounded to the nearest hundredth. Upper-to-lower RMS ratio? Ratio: 0.97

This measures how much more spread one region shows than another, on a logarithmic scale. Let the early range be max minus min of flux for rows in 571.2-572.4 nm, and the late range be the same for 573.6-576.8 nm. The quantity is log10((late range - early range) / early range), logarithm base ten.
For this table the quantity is 0.5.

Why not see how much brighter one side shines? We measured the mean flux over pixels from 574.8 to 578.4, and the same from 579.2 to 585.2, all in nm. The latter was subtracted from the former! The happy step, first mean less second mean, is -0.33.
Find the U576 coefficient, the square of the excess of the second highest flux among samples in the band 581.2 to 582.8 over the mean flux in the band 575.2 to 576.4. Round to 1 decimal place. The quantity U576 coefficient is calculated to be 0.0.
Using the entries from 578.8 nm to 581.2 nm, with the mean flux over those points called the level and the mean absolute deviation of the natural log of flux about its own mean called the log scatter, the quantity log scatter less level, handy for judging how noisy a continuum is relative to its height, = -22.5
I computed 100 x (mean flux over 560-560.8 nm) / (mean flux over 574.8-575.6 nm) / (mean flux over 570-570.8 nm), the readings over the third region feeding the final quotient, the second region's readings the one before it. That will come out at 4.4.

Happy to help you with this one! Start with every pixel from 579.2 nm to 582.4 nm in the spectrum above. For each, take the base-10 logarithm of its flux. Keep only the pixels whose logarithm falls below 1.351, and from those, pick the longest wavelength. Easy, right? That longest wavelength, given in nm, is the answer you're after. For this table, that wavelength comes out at 579.4 nm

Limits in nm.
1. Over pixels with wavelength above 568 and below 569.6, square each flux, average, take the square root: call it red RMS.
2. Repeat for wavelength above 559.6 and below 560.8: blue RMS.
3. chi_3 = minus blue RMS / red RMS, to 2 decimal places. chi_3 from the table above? -0.99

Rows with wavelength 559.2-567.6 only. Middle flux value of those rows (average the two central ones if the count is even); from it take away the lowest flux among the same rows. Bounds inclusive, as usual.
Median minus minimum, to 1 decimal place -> 1.0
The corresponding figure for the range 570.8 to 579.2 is 2.4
